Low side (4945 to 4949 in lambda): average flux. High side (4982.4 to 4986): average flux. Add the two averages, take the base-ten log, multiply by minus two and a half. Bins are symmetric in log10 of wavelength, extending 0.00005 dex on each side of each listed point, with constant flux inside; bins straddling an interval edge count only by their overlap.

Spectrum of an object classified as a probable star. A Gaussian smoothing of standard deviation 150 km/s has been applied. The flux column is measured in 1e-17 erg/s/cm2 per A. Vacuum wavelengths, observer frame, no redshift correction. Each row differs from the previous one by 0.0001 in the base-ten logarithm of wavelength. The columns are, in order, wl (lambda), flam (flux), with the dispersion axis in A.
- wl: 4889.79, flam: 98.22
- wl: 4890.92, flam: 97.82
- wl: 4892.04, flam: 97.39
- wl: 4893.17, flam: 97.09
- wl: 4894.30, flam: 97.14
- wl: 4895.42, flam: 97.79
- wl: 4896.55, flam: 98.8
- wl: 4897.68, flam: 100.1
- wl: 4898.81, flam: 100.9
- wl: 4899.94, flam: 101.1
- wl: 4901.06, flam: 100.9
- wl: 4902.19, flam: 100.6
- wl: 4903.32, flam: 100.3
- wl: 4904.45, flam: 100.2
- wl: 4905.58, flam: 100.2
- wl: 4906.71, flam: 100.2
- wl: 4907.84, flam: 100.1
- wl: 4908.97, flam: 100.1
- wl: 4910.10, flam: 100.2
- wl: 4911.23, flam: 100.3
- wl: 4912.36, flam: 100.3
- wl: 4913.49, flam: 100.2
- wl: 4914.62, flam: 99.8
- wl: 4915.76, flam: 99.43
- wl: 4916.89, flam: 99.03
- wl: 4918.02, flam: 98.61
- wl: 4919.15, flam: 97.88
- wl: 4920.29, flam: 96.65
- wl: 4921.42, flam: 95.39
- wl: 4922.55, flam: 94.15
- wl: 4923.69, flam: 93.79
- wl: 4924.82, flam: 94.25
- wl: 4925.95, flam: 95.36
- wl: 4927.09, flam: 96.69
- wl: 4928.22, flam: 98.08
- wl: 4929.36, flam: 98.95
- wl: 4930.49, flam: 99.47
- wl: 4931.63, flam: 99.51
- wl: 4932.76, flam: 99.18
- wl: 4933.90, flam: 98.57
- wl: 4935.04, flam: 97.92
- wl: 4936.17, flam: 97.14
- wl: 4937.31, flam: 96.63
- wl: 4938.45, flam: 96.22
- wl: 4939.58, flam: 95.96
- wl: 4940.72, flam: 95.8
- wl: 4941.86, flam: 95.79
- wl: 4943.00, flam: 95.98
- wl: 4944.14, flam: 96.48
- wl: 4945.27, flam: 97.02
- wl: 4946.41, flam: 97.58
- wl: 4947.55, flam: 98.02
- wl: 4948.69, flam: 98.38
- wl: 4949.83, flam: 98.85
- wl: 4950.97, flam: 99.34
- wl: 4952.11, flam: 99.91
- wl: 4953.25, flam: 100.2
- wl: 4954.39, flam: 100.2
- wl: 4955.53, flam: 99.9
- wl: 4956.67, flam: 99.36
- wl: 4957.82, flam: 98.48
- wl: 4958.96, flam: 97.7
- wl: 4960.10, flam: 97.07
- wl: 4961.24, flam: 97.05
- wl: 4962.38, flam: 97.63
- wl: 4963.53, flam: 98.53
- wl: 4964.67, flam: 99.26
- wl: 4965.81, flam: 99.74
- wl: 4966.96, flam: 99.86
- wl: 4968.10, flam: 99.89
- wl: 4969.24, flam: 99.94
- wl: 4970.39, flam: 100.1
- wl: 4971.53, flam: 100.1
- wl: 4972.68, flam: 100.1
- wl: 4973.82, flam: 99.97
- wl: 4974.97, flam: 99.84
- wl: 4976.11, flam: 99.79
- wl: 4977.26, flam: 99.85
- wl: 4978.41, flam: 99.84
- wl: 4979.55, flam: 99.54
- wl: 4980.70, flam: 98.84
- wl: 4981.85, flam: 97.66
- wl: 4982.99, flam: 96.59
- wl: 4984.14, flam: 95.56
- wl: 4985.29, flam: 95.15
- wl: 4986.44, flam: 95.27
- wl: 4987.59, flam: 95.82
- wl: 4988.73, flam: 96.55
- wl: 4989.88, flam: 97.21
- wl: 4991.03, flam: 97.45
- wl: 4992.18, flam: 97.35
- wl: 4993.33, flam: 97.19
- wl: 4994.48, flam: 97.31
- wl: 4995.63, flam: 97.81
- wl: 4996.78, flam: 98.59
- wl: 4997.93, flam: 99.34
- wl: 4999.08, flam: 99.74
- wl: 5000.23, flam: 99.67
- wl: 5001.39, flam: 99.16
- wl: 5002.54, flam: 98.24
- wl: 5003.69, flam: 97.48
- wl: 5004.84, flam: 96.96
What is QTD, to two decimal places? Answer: -5.72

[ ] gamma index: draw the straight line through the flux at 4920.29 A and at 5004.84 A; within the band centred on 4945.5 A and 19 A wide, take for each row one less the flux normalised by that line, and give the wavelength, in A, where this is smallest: 4953.25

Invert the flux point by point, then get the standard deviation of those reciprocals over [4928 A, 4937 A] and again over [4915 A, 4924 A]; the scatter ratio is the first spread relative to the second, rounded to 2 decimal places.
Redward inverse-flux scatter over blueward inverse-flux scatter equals 0.36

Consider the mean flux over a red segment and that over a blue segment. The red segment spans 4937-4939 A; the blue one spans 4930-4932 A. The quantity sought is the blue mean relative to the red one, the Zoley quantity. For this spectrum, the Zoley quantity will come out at 1.03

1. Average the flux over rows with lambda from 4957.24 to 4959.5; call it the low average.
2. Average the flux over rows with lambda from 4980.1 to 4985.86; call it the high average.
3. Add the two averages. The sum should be 195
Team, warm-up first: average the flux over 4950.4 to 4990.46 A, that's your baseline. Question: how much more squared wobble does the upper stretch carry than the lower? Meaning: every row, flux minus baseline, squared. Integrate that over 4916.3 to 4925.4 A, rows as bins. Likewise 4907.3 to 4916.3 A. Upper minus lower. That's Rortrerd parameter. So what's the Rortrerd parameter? 69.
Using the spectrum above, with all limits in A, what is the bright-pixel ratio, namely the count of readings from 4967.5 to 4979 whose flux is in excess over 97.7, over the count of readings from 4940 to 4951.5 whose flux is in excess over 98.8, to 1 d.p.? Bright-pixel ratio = 5.0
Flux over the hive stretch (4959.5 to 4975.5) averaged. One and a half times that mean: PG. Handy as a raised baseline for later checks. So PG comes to 149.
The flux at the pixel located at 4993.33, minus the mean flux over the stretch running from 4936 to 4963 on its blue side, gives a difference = -0.6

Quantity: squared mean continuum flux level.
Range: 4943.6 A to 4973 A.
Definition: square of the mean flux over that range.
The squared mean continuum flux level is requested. 9776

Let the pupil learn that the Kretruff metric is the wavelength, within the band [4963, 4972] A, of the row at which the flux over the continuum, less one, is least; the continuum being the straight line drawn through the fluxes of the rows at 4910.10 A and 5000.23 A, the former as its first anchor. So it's 4963.53 A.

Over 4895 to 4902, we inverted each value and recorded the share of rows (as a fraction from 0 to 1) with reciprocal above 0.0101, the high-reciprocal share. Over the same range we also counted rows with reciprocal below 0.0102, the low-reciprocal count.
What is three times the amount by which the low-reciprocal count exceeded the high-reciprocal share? 14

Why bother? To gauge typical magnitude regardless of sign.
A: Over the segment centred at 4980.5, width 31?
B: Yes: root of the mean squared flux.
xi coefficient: 98.3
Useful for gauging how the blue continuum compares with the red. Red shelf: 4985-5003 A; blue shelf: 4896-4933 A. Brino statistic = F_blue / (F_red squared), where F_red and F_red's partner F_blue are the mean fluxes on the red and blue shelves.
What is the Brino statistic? 0.0104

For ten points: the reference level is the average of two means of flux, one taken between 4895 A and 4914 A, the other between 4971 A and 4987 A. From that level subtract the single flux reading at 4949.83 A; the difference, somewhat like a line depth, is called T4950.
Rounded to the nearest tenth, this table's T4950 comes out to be 0.4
